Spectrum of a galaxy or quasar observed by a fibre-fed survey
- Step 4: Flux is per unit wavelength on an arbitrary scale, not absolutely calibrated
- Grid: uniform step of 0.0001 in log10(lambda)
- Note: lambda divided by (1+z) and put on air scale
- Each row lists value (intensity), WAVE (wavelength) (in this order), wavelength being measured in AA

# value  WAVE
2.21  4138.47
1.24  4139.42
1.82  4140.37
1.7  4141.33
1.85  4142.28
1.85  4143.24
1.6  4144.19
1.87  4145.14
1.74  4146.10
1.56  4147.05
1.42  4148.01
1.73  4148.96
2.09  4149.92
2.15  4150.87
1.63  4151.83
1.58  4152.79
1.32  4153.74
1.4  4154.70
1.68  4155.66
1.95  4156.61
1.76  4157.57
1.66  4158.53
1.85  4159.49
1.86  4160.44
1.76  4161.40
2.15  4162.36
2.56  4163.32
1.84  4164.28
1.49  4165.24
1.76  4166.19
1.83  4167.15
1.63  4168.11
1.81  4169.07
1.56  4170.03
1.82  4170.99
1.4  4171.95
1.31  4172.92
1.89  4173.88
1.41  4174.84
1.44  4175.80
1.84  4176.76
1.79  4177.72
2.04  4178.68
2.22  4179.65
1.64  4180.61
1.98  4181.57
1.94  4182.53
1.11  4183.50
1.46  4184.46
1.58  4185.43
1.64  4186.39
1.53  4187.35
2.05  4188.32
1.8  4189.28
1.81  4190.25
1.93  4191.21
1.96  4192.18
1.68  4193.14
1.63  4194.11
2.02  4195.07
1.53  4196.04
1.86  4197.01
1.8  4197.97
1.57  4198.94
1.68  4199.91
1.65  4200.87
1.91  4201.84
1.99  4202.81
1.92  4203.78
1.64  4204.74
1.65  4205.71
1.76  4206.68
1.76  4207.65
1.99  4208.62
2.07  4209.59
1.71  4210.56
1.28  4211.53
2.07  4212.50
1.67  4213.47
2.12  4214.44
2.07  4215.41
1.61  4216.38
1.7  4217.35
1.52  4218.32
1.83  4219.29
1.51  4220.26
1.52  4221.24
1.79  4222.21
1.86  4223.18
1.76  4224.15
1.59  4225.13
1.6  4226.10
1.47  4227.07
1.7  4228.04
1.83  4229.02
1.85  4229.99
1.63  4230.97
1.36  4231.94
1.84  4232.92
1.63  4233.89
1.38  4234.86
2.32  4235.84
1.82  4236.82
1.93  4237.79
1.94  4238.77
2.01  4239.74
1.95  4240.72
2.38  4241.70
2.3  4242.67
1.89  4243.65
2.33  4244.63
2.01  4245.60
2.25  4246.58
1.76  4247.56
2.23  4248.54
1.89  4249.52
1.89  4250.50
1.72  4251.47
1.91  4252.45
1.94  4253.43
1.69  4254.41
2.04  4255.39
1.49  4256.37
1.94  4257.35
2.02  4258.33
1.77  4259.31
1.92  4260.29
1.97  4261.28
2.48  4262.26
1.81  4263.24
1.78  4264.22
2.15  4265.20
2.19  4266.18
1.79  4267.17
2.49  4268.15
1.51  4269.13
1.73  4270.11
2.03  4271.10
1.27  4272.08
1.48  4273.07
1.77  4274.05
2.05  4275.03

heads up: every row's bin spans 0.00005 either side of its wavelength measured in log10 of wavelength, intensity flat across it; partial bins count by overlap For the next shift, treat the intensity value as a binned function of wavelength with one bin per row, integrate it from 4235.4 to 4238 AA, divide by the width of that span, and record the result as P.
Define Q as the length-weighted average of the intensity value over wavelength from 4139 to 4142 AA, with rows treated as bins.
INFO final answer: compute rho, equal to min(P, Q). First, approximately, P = 2.03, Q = 1.61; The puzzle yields 1.61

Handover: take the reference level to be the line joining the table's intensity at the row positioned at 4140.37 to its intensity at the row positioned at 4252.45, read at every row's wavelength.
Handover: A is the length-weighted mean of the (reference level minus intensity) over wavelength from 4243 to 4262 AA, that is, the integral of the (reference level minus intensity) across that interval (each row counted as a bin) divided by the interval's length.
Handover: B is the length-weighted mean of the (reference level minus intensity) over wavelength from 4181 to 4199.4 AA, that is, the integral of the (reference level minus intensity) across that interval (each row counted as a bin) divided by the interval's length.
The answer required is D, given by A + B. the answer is 0.10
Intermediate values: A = -0.03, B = 0.130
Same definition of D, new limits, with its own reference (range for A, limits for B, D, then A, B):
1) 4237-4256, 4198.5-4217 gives -0.01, -0.09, 0.078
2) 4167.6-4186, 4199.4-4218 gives 0.25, 0.17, 0.075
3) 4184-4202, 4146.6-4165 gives 0.17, 0.12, 0.049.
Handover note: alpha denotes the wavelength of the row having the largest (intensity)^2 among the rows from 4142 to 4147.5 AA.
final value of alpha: 4145.14 AA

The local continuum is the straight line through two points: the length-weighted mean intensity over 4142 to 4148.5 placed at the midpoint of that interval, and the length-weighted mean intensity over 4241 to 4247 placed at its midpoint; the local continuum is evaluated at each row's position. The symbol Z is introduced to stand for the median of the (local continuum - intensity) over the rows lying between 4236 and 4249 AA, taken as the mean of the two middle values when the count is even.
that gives 0.18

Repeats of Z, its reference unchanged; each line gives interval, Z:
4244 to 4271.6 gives 0.31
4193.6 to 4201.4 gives 0.30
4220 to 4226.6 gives 0.50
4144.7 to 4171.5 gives 0.00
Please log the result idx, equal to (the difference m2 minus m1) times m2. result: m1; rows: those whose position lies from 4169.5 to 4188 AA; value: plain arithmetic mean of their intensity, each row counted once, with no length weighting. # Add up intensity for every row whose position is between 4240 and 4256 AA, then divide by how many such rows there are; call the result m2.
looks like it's 0.70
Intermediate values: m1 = 1.66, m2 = 2.01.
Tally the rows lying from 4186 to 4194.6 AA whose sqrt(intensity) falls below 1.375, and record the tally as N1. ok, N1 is 6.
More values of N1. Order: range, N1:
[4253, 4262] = 3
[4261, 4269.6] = 4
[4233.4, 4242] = 3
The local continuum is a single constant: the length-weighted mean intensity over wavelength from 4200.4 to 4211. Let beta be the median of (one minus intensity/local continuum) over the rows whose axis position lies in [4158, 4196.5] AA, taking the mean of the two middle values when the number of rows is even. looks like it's 0.015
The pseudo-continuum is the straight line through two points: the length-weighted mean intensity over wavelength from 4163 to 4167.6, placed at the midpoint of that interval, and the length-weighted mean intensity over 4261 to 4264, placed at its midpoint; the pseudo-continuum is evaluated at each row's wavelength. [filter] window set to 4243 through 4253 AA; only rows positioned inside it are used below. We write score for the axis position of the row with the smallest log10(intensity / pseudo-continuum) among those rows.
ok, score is 4251.47 AA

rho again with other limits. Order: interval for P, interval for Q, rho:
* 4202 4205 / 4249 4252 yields 1.84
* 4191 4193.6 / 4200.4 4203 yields 1.83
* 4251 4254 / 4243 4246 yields 1.85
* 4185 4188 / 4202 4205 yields 1.61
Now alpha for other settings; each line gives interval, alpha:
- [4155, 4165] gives 4163.32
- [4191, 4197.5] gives 4195.07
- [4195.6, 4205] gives 4202.81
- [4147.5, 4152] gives 4150.87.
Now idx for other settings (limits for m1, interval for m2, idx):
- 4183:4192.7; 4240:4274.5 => 0.48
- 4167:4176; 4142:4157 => 0.18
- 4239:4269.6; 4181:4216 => -0.37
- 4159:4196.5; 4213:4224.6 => -0.02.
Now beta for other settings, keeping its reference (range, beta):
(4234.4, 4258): -0.065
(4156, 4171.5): 0.004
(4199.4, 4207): 0.056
